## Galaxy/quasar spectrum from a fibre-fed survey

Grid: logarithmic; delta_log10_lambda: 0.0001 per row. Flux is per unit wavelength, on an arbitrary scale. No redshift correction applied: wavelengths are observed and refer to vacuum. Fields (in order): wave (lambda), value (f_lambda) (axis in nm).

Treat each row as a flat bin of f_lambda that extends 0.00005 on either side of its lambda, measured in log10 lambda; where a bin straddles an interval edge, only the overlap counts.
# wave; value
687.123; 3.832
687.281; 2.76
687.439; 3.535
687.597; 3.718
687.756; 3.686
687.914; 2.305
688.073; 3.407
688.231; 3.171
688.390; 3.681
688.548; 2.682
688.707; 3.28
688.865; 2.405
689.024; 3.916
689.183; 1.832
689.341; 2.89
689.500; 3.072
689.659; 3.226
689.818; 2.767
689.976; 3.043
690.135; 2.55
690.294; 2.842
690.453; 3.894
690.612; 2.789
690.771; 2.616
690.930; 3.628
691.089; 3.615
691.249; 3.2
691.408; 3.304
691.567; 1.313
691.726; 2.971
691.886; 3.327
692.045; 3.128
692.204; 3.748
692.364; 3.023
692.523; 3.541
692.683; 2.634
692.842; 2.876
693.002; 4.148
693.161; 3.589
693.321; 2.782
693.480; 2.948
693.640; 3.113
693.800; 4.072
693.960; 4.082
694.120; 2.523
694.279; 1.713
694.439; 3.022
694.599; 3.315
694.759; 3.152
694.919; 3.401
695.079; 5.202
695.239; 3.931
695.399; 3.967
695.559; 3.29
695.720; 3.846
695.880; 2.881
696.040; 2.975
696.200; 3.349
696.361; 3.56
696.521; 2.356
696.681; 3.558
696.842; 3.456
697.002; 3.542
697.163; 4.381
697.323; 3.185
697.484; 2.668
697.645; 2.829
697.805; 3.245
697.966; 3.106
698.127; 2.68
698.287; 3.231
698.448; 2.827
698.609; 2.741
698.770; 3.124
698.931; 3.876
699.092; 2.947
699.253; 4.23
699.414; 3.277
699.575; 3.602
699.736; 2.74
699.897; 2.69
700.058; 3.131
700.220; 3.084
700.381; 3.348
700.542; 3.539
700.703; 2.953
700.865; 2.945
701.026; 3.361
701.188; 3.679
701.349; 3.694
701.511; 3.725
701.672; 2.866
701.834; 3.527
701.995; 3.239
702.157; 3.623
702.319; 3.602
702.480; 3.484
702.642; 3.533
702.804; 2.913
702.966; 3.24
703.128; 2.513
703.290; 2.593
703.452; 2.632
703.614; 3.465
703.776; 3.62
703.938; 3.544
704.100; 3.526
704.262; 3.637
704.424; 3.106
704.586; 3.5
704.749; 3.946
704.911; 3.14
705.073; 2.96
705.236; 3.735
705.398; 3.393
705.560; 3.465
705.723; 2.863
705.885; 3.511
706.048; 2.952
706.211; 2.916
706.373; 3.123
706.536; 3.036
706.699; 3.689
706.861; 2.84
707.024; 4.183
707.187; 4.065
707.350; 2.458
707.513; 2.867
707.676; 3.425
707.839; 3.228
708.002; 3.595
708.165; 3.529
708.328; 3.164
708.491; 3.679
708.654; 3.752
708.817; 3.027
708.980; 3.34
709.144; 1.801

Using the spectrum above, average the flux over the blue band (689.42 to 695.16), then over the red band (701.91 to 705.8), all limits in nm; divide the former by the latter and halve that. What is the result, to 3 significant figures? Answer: 0.480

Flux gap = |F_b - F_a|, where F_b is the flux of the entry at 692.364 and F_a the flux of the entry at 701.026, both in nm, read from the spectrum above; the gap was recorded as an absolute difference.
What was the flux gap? 0.3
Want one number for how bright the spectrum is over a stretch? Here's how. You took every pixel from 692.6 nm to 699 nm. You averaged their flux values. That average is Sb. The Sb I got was 3.28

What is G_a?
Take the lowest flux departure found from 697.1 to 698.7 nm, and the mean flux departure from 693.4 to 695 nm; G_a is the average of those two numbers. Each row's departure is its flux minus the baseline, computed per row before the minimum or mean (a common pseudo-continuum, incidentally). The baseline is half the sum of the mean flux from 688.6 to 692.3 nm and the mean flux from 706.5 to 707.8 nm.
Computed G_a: -0.27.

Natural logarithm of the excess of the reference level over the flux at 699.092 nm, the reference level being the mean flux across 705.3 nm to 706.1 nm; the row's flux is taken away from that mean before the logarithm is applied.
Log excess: -1.2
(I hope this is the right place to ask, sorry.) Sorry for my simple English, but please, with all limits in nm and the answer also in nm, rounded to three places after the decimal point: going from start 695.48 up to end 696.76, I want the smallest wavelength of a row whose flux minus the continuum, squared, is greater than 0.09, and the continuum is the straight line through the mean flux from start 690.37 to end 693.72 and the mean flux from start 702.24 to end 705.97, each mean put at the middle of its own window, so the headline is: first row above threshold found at 695.720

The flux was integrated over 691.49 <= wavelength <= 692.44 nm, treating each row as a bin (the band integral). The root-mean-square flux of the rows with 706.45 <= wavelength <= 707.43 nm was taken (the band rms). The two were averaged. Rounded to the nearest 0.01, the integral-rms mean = 3.11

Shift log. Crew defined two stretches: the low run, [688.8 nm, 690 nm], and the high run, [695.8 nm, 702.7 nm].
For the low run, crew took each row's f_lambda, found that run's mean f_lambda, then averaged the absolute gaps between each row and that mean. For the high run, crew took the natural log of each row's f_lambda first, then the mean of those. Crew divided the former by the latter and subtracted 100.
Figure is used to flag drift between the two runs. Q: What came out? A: -99.64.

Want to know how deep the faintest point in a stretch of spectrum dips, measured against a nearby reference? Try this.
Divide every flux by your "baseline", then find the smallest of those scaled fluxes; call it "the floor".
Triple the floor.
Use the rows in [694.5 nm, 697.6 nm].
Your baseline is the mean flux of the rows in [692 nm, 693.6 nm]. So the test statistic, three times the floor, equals 2.18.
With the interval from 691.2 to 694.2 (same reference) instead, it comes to 1.22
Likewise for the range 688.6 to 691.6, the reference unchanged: 1.22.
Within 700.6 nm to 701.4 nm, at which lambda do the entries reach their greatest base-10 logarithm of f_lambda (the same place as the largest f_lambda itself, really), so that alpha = 701.349 nm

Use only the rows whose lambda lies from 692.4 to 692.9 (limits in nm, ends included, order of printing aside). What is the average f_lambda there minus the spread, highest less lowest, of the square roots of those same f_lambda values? 2.8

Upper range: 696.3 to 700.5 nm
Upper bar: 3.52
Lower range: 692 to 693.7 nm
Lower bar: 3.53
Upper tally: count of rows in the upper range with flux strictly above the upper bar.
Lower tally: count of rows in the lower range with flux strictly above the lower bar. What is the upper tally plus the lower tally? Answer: 11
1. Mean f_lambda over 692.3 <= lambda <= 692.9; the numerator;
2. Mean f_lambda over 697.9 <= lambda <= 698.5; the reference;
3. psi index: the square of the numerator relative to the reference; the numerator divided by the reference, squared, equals 1.04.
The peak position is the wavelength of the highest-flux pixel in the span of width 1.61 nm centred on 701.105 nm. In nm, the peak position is 701.511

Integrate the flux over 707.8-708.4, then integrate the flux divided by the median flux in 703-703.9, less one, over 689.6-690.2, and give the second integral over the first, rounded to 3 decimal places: 0.029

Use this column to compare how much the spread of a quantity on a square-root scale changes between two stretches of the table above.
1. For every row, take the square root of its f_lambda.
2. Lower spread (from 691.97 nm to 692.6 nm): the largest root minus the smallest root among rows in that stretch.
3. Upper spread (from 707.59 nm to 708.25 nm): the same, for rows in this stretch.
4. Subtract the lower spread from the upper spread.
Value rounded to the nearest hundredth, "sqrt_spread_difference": -0.10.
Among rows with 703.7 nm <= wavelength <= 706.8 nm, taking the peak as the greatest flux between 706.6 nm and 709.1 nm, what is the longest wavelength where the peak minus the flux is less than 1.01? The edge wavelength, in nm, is 706.699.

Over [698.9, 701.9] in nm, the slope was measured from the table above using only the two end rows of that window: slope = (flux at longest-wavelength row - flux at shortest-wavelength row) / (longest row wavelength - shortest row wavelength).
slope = -0.1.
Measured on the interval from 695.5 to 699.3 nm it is 0.3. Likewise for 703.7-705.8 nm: -0.4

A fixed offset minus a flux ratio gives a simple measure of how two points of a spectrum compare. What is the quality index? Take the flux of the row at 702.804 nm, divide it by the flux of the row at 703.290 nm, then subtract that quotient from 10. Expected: 8.88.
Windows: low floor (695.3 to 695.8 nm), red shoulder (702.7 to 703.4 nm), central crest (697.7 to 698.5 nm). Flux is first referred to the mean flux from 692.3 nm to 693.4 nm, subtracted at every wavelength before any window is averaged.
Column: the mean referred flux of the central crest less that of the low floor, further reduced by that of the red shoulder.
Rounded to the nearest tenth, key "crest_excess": -0.3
